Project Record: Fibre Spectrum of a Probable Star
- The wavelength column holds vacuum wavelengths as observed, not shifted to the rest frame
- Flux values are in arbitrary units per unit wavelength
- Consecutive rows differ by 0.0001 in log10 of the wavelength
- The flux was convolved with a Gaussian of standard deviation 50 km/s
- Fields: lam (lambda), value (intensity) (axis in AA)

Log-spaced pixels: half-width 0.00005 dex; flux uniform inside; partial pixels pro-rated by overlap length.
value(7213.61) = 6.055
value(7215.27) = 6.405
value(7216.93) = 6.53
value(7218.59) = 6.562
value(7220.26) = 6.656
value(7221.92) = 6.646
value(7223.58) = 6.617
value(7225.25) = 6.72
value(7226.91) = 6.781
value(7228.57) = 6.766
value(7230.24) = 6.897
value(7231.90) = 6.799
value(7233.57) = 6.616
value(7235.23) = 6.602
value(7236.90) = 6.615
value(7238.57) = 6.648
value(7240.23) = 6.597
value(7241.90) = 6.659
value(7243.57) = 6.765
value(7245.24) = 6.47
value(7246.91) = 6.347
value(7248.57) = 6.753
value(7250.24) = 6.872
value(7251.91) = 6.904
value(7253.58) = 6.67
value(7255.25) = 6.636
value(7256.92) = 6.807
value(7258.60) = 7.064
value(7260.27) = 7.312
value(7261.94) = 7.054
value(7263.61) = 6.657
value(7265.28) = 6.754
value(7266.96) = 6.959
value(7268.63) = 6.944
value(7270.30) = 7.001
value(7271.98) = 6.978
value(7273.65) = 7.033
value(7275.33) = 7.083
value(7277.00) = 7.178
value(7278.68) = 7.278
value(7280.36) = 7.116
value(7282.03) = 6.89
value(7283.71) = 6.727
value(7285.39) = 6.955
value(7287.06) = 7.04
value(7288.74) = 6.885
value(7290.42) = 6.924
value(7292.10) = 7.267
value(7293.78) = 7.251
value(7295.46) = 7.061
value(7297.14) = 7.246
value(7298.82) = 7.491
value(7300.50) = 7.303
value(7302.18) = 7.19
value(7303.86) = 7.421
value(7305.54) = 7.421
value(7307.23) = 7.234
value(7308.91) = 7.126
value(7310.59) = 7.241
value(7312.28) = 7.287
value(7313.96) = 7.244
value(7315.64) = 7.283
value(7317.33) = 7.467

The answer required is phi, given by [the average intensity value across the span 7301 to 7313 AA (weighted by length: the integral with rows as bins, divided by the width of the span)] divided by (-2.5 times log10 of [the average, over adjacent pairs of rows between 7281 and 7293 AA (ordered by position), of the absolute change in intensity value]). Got 3.8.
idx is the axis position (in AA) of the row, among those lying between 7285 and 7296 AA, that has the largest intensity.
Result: 7292.10 AA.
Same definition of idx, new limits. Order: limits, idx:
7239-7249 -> 7243.57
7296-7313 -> 7298.82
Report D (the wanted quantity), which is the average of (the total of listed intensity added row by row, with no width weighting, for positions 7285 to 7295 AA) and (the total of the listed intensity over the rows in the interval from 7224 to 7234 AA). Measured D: 41.5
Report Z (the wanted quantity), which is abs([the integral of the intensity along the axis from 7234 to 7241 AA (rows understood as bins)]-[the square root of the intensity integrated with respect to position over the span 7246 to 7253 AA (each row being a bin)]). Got 28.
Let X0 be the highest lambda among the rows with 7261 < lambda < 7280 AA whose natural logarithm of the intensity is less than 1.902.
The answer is 7263.61 AA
